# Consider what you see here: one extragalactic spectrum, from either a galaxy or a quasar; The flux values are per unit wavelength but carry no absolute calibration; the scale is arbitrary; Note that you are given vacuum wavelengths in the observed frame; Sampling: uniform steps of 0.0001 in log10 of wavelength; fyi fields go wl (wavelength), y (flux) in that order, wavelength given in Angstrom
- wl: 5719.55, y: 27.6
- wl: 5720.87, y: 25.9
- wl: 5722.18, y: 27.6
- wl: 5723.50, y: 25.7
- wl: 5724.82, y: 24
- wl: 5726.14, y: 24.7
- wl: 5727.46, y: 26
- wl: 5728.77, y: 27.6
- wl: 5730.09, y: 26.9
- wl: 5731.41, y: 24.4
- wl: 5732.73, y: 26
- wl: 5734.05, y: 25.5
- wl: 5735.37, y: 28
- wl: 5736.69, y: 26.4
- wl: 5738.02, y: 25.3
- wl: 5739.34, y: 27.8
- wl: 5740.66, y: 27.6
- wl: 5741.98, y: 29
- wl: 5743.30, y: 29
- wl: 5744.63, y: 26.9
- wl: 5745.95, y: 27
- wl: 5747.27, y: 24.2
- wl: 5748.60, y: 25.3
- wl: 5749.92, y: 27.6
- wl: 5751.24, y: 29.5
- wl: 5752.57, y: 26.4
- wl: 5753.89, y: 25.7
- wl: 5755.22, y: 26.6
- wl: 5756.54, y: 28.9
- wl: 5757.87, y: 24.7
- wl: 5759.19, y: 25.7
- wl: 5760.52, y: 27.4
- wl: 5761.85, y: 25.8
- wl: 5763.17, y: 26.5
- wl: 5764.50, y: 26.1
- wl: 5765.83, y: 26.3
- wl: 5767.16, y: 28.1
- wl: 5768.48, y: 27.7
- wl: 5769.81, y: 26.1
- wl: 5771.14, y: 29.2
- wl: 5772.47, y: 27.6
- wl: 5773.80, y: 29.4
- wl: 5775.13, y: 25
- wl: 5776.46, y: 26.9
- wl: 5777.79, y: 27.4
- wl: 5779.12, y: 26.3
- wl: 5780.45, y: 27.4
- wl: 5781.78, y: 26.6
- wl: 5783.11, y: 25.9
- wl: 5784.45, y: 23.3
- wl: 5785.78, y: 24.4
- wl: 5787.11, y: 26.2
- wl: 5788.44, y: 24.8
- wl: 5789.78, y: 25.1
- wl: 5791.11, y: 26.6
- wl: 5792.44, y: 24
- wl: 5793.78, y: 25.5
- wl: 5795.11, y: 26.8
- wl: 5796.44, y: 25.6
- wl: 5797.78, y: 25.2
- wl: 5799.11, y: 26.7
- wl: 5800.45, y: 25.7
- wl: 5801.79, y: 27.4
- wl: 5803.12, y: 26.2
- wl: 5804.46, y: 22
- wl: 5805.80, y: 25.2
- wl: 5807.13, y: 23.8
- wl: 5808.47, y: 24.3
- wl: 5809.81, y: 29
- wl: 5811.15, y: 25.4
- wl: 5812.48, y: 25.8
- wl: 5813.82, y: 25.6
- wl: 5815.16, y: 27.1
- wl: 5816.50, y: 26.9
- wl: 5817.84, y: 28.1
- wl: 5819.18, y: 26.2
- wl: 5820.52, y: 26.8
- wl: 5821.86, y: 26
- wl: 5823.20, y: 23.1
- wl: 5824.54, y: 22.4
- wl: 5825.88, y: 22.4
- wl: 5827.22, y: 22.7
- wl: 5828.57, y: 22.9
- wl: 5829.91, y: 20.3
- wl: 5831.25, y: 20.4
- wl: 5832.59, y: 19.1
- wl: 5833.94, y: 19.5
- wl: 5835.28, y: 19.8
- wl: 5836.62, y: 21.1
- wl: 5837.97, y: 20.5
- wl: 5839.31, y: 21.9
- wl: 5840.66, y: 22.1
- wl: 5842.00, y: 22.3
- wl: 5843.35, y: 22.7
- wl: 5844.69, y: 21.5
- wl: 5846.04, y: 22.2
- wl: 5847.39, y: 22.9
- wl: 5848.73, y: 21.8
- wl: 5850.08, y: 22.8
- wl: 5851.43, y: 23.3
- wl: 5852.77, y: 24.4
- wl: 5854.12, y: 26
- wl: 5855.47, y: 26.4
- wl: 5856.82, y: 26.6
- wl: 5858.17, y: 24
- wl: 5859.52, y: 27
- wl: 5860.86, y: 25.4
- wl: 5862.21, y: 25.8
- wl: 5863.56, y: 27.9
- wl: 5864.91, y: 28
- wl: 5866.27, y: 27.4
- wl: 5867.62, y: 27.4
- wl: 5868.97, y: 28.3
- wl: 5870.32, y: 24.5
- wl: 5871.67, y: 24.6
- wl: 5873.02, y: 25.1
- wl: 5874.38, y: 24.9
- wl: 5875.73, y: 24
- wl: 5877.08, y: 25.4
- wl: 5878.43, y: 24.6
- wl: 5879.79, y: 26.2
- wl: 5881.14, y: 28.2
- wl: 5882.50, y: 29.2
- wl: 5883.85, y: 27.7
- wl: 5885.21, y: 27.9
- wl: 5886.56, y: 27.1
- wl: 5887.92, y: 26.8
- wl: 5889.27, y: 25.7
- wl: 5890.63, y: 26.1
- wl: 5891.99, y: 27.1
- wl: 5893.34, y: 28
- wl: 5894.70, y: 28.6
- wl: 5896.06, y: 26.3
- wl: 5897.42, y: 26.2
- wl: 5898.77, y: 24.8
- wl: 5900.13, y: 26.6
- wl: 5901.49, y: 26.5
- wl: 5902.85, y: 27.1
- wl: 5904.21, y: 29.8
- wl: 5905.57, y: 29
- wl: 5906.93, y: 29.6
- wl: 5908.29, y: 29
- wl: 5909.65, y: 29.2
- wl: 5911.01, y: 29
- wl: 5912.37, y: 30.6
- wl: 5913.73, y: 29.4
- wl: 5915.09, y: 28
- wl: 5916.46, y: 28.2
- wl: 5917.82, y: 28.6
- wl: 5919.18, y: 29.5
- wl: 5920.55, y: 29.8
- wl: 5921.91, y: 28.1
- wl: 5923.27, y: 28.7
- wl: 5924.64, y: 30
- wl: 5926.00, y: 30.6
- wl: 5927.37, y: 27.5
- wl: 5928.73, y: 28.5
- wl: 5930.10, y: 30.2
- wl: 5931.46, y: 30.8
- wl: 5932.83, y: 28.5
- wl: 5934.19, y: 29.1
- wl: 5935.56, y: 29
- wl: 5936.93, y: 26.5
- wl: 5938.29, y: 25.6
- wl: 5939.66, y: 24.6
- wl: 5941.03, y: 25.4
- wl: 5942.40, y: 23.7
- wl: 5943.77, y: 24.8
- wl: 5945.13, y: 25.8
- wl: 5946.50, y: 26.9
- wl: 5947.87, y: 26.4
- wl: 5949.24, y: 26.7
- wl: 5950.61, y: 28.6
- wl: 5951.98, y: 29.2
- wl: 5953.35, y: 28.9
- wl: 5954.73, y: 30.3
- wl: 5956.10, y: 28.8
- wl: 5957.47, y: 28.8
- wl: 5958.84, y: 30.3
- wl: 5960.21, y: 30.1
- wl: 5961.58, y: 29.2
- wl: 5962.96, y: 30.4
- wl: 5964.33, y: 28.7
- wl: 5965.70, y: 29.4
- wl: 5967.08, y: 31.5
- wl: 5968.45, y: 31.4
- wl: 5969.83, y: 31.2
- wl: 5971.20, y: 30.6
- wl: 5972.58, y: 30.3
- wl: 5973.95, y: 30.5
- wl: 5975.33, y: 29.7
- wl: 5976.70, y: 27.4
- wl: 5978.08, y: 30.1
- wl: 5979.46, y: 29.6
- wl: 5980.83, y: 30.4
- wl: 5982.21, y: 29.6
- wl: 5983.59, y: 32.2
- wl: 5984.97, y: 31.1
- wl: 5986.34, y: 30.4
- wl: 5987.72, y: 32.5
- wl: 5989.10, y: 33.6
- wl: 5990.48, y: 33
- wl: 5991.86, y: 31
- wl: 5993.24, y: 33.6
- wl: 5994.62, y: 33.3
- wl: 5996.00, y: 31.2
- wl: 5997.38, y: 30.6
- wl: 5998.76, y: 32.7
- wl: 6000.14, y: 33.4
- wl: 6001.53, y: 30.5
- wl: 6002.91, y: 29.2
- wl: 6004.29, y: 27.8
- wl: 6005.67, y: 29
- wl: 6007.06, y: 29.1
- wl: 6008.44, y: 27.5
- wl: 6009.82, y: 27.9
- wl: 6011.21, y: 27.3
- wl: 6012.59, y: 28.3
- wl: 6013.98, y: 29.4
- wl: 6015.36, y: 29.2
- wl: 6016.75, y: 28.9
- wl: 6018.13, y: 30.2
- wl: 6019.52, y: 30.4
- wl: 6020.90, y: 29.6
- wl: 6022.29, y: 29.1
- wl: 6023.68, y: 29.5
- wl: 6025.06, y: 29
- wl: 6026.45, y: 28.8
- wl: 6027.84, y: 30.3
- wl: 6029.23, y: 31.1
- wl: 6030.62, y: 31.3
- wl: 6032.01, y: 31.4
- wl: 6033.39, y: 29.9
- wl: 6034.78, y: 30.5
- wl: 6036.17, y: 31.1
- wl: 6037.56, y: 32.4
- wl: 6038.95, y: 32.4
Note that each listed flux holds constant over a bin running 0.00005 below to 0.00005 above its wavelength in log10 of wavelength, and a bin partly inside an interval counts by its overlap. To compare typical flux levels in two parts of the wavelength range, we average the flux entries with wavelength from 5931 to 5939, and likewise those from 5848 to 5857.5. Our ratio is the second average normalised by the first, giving 0.87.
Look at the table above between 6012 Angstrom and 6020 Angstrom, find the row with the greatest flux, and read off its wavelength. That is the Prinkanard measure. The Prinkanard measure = 6019.52 Angstrom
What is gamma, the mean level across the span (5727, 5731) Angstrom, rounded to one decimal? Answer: 26.8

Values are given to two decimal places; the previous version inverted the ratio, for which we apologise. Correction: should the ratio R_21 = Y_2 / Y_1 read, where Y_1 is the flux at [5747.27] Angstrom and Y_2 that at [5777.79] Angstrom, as 1.13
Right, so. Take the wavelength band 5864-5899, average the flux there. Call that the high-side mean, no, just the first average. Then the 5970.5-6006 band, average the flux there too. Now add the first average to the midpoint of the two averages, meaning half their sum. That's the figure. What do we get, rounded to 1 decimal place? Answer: 55.3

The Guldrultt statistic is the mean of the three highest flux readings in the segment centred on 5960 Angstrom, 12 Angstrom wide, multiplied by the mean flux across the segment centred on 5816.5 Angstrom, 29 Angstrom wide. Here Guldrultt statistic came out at 754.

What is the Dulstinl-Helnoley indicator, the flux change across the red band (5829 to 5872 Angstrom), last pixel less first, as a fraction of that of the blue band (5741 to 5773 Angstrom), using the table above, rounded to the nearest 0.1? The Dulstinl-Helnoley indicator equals -3.1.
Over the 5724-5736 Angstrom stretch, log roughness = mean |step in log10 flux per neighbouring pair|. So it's 0.0239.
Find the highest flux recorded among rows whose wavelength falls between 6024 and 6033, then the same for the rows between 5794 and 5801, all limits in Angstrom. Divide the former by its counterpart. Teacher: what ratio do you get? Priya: 1.17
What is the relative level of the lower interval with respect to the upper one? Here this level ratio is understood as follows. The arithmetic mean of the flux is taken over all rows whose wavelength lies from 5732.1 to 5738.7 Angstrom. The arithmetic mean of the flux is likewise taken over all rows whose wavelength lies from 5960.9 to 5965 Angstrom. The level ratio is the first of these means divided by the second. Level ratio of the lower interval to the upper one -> 0.892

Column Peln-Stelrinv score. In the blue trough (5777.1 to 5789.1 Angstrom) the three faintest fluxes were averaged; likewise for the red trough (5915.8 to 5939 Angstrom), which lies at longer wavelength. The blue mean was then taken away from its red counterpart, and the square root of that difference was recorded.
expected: 1.5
